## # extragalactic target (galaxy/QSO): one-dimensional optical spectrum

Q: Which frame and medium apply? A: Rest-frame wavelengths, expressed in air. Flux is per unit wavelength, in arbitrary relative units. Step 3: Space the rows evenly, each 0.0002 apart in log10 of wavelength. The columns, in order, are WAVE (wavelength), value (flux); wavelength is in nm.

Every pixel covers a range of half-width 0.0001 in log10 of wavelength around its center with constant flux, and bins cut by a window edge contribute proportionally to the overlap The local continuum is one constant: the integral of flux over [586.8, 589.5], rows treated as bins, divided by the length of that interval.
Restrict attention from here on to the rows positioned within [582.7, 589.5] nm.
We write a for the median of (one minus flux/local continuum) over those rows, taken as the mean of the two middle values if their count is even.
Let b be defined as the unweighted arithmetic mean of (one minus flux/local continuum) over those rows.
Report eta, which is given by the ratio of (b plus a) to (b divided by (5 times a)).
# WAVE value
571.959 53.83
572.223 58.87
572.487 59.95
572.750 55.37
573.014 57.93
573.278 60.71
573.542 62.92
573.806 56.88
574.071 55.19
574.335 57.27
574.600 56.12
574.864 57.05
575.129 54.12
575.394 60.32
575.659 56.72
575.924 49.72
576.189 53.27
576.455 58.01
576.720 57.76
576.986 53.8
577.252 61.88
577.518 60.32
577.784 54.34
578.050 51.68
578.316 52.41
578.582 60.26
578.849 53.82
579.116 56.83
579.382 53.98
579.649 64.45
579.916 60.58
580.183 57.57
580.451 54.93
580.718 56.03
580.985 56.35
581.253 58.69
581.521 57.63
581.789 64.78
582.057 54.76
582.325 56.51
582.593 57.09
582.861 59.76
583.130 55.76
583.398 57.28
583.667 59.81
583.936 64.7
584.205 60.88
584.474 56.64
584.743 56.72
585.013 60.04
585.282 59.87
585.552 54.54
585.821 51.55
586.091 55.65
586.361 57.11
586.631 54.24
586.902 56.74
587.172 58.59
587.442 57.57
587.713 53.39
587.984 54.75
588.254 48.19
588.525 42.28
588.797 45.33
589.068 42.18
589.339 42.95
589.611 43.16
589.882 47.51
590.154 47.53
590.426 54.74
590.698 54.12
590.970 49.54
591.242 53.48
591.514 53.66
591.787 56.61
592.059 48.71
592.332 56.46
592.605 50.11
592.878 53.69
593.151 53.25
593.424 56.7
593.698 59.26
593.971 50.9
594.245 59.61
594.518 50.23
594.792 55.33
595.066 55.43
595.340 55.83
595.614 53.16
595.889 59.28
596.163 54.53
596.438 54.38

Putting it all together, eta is -1.60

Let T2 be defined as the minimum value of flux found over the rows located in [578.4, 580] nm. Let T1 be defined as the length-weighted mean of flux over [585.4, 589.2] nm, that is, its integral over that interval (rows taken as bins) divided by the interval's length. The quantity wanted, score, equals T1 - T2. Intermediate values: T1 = 52.3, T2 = 53.82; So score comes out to -1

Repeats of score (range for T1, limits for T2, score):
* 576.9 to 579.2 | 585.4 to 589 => 14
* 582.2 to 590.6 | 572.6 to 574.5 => -1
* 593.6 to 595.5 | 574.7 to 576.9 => 5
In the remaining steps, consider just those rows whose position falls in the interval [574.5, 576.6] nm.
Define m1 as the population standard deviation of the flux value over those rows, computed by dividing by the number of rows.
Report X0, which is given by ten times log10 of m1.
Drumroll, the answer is 4.83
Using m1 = 3.0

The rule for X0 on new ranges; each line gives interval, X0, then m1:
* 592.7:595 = 5.17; 3.3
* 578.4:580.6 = 5.43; 3.5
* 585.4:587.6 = 3.24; 2.1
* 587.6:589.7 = 6.76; 4.7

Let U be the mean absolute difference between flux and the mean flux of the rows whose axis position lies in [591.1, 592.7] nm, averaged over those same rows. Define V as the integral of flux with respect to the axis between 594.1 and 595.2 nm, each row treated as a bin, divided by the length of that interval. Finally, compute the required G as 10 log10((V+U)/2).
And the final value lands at 14.6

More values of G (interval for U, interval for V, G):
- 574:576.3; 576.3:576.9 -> 14.7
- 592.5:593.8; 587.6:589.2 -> 14.0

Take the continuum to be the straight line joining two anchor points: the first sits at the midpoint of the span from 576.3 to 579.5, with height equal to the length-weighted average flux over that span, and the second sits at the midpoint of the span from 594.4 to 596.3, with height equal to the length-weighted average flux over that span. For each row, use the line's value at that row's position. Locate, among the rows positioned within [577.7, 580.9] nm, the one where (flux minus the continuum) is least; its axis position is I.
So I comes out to 578.050 nm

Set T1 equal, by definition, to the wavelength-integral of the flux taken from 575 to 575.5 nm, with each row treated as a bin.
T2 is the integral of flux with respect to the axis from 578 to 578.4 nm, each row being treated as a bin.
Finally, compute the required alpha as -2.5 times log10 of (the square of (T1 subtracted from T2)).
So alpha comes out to -4.4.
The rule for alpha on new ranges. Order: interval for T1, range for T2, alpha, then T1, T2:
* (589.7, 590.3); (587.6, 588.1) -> -0.7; 28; 27.0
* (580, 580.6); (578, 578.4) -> -5.6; 34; 20.8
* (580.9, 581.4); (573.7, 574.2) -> 0.4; 29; 28.0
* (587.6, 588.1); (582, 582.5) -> 0.1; 27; 28.0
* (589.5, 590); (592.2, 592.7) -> -3.0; 23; 26.8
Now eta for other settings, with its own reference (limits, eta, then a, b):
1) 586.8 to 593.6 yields -1.26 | -0.0668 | -0.02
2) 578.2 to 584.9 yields -1.33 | -0.1408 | -0.16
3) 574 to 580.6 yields -1.36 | -0.1334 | -0.13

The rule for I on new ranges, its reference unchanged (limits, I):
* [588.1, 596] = 589.068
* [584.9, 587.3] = 585.821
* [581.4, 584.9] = 582.057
